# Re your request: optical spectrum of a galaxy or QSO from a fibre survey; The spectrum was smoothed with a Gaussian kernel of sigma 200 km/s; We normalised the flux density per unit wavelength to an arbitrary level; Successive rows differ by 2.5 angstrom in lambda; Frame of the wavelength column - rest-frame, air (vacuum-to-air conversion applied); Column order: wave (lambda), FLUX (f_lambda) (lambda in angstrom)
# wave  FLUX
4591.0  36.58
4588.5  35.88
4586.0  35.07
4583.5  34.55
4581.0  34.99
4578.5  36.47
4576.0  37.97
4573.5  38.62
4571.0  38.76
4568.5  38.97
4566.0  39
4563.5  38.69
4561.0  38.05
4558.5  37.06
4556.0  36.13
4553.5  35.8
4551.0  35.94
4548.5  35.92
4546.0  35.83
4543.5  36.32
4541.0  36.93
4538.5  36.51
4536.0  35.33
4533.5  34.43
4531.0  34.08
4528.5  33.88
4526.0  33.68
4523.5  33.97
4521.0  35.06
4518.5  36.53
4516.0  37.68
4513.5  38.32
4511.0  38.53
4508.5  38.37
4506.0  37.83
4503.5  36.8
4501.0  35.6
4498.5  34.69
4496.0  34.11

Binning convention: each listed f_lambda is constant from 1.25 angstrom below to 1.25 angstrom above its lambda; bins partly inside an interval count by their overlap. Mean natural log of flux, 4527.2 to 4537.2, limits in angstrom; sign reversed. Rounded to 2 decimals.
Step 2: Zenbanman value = -3.54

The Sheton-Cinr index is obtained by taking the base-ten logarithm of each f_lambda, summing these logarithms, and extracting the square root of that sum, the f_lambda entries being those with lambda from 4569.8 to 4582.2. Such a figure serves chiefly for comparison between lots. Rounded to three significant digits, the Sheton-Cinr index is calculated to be 2.80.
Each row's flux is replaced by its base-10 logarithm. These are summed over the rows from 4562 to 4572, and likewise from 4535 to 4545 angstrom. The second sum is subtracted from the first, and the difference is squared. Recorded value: 0.014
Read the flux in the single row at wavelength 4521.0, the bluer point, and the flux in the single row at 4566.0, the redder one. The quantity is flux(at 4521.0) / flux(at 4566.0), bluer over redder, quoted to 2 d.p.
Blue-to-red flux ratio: 0.90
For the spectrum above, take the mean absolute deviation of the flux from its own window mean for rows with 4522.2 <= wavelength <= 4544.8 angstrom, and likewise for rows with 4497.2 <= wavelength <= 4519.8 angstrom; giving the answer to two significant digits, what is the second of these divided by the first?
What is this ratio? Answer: 0.99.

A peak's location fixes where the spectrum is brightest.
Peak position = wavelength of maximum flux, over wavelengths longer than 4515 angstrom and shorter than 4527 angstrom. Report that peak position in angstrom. 4516.0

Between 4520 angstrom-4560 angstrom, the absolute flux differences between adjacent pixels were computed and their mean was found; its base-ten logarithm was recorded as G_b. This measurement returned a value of -0.32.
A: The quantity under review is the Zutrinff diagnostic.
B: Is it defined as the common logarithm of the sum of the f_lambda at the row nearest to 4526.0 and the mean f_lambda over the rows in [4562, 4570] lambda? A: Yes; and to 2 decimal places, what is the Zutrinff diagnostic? 1.86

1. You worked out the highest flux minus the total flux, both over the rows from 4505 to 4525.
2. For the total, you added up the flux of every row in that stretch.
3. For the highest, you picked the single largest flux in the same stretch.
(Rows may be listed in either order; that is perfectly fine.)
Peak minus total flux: -258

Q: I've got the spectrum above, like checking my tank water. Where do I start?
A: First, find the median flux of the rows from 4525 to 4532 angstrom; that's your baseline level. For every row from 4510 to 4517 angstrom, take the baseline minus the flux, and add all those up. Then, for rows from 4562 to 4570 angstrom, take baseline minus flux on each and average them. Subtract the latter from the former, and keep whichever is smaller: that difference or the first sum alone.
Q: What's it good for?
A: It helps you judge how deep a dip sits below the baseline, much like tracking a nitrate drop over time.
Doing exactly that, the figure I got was -13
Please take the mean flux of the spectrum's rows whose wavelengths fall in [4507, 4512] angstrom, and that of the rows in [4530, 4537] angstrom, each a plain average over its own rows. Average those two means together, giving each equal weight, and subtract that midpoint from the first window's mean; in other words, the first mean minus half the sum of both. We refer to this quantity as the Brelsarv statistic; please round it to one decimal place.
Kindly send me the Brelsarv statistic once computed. 1.9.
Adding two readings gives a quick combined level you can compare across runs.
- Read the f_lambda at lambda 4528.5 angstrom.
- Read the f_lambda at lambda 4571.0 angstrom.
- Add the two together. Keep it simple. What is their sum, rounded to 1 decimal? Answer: 72.6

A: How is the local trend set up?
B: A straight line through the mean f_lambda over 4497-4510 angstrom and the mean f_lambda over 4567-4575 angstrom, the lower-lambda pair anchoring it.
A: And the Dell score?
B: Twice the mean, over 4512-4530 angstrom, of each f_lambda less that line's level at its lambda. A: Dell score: -3.2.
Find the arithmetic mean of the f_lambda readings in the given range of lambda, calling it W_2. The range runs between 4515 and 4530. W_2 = 35.1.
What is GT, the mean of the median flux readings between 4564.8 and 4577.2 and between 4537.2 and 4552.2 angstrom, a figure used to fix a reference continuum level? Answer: 37.4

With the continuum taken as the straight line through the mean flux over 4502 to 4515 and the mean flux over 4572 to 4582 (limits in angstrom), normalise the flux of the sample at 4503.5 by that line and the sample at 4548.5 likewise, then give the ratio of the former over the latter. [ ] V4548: 1.01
